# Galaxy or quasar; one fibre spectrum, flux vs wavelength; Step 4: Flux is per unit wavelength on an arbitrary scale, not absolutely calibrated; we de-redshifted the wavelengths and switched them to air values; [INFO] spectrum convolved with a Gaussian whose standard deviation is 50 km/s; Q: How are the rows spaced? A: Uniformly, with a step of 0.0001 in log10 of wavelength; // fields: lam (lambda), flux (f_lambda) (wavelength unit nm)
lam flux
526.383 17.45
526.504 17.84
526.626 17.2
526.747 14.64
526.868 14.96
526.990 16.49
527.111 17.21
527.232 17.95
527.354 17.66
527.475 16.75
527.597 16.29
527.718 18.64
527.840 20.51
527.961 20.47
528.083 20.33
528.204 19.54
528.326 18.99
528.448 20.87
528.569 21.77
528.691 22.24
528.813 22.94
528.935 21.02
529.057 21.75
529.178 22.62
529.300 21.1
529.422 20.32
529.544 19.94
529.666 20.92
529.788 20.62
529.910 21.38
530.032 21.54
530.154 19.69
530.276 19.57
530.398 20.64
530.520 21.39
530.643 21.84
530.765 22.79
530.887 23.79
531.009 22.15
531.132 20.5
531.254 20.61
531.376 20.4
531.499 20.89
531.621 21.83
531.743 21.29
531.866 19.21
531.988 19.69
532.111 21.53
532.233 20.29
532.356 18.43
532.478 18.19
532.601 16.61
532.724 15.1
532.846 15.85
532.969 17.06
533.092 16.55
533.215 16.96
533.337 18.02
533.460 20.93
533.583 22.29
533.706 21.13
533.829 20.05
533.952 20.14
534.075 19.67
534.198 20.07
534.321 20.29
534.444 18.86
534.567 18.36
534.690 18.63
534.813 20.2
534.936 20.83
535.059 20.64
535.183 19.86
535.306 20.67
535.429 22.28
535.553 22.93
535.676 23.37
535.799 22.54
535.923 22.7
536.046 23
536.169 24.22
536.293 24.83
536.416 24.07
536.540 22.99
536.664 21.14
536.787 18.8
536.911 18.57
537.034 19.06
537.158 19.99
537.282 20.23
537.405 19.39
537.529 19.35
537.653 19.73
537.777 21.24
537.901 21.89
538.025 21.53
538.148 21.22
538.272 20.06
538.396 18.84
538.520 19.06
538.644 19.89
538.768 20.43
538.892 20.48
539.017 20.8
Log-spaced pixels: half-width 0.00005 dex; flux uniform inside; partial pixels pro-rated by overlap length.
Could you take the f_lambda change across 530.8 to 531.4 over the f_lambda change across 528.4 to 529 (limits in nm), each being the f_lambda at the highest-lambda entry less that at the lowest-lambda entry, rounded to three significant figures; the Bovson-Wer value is -22.6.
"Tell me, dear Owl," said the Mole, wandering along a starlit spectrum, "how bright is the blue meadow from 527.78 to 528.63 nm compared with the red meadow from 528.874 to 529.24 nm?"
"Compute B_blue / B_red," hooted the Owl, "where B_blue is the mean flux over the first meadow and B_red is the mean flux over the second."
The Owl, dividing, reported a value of 0.93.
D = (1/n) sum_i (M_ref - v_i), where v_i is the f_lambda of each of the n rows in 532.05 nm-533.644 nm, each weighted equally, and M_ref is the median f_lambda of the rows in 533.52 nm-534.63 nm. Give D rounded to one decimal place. 1.8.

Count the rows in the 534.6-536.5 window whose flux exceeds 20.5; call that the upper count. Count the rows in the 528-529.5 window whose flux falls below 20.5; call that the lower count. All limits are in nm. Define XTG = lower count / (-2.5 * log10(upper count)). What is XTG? -1.48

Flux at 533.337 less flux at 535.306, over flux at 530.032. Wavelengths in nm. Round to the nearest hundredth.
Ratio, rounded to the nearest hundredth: -0.12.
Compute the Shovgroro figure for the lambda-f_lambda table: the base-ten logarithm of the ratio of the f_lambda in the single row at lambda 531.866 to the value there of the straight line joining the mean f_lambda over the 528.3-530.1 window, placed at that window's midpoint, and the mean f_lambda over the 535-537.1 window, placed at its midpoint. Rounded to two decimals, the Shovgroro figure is -0.05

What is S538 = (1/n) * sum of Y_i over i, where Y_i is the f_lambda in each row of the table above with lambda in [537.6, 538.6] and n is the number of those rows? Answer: 20.4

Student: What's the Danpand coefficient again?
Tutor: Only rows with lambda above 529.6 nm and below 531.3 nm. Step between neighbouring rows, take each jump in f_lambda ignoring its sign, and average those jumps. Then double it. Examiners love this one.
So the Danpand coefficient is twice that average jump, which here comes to 1.66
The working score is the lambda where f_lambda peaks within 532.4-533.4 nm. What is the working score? 532.478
